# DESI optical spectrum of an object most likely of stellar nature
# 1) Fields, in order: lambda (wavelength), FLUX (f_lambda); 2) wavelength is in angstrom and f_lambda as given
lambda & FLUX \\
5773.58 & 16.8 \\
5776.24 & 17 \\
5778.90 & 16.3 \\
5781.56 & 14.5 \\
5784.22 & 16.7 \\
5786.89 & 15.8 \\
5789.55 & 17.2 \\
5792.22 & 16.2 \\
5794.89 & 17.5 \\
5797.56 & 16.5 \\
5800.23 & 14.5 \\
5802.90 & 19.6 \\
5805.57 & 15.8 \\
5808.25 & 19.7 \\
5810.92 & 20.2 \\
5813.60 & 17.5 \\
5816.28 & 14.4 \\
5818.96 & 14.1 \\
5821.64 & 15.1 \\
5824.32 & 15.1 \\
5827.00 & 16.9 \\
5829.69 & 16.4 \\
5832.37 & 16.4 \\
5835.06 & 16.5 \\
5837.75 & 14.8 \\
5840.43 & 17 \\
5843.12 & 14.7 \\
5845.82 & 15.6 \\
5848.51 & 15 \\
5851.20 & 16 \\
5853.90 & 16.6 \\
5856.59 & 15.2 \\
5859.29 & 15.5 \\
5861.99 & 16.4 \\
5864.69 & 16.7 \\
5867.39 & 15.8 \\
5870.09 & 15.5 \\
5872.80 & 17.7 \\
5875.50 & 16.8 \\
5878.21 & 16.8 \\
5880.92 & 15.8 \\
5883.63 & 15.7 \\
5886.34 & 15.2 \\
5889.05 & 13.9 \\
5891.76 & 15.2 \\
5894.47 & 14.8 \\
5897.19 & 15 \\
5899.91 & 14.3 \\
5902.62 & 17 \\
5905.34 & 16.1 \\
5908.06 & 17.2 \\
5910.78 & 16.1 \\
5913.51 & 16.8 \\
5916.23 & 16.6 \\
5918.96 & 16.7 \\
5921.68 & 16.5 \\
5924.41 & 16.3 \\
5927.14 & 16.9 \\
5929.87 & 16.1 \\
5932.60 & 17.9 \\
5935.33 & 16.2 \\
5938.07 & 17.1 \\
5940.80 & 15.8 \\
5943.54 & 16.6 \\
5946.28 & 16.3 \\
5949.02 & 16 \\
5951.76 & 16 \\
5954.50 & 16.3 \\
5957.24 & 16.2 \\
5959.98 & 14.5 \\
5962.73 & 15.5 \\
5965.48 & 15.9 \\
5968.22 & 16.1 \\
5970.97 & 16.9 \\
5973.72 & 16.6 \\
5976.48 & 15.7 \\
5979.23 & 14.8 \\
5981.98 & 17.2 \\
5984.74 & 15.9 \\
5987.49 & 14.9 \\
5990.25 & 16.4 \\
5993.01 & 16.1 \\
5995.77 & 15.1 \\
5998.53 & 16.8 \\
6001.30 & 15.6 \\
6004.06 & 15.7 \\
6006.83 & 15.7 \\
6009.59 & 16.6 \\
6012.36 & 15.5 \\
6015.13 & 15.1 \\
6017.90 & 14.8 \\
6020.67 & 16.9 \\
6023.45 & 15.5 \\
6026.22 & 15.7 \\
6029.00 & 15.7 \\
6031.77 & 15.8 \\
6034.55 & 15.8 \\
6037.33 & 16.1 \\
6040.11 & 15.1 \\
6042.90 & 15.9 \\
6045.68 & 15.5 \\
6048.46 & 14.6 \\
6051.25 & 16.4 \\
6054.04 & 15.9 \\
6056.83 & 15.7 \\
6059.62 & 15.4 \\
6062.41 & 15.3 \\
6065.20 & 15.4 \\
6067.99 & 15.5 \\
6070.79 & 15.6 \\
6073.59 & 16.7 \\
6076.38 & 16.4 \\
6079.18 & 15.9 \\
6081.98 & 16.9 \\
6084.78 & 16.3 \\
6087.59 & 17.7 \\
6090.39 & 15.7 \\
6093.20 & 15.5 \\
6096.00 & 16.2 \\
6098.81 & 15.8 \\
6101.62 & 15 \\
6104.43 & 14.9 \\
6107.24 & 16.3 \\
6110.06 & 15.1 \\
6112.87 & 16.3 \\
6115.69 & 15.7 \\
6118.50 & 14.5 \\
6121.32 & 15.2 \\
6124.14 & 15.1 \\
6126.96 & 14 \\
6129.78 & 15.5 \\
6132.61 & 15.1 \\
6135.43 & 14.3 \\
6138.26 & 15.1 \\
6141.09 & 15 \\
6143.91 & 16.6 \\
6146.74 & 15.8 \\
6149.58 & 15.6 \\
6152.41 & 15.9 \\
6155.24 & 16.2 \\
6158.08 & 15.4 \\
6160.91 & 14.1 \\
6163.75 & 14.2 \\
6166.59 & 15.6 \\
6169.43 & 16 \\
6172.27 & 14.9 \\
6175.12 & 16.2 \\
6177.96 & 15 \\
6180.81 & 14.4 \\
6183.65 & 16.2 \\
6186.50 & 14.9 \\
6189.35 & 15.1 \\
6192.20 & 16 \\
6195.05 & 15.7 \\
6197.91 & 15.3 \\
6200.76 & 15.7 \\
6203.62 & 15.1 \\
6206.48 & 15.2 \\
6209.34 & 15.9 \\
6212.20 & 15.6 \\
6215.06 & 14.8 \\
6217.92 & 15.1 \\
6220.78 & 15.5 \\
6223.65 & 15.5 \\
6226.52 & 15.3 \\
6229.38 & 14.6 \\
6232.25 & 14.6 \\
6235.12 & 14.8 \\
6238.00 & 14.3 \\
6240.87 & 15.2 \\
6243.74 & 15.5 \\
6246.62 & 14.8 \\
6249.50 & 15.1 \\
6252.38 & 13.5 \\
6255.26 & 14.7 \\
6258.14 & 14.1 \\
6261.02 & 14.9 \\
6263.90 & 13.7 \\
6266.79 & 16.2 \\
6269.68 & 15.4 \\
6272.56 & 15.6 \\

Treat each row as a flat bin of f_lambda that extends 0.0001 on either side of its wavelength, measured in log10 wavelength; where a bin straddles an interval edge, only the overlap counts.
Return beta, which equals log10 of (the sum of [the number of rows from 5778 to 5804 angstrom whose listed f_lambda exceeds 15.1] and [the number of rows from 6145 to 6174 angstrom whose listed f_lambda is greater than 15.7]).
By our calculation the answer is 1.08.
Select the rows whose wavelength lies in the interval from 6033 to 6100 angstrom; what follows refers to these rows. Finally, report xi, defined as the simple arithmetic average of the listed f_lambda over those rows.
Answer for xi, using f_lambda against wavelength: 15.89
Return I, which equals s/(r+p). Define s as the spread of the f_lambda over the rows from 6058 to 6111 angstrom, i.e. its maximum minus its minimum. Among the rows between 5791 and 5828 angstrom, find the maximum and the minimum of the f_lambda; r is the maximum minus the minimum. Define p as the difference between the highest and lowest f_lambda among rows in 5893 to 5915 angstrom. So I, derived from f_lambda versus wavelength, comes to 0.31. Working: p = 2.90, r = 6.1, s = 2.8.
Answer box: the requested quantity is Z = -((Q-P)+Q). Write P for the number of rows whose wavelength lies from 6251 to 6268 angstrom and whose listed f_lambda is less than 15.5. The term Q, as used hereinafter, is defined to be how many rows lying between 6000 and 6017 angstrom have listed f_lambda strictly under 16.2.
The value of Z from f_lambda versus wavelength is -5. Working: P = 5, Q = 5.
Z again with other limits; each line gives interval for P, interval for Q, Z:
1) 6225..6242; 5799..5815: 2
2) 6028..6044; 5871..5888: -5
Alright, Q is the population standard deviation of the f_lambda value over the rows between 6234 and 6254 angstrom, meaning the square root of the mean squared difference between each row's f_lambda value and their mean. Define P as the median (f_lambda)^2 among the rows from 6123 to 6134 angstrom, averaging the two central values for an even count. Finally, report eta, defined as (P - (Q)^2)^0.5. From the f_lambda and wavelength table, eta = 15.1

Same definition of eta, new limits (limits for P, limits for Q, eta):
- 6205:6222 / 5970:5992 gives 15.3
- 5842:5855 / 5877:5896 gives 15.6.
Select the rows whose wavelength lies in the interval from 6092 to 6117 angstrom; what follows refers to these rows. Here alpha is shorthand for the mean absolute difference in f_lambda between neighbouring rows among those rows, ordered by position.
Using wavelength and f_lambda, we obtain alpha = 0.8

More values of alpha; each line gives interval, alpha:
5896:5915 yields 1.2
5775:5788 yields 1.4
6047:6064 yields 0.6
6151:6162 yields 0.8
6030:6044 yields 0.5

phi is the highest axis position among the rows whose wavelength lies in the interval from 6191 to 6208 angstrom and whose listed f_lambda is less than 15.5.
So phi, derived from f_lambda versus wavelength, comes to 6206.48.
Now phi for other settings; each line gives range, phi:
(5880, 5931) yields 5899.91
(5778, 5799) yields 5781.56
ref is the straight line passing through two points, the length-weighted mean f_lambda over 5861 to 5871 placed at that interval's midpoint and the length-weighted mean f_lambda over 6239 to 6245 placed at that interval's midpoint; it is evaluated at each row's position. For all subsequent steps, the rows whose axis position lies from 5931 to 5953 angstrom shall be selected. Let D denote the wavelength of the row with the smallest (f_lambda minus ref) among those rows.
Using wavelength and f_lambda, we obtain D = 5940.80 angstrom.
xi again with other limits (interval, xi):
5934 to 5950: 16.33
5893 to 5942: 16.30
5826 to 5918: 15.94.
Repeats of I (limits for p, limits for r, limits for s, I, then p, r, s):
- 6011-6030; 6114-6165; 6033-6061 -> 0.38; 2.10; 2.6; 1.8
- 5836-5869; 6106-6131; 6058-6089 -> 0.52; 2.30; 2.3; 2.4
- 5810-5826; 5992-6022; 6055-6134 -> 0.45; 6.10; 2.1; 3.7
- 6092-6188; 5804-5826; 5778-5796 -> 0.34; 2.60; 6.1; 3.0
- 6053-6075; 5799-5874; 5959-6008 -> 0.36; 1.40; 6.1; 2.7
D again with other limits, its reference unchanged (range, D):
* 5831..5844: 5843.12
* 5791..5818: 5816.28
